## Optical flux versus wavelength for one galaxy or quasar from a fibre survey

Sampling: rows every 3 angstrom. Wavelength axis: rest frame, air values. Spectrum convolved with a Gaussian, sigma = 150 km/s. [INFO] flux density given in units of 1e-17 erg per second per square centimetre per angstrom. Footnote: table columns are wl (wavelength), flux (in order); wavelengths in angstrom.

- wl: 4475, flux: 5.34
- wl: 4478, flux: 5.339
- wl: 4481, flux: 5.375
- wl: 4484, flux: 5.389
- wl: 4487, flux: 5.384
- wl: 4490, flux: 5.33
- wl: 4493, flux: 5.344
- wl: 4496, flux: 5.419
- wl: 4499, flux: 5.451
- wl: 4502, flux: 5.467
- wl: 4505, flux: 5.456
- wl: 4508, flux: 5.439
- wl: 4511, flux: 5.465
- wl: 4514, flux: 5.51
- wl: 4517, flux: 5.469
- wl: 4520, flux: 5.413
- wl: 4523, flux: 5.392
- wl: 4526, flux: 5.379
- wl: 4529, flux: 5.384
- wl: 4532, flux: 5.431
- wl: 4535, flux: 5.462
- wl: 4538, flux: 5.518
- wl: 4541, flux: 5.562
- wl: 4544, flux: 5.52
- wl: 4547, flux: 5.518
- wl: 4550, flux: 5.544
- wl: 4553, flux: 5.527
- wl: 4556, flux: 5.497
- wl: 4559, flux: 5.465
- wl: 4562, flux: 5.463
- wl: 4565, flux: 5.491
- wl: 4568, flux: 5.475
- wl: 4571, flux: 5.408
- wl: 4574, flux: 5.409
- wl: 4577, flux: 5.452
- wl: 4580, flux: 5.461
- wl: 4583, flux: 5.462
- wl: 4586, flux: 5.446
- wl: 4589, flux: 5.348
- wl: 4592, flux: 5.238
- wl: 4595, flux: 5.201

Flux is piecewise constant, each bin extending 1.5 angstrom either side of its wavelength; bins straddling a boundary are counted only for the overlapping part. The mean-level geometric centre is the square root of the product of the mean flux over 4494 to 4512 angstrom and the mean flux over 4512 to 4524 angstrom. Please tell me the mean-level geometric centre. 5.45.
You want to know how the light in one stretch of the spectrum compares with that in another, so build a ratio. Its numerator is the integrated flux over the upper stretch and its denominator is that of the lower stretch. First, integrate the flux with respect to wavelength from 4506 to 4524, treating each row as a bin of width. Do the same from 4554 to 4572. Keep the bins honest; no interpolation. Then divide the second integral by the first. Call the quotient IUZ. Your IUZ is 1.00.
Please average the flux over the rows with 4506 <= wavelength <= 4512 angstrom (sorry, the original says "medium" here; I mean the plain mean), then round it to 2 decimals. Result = 5.45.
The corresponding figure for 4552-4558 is 5.51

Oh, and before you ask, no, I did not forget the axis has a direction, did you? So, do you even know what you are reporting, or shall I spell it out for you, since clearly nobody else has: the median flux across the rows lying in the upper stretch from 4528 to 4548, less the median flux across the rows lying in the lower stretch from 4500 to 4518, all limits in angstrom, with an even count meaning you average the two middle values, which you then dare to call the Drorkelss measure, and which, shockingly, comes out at 0.052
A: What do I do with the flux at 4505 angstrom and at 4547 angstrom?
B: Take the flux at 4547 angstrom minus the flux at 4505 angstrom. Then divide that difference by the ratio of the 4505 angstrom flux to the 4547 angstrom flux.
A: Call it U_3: 0.06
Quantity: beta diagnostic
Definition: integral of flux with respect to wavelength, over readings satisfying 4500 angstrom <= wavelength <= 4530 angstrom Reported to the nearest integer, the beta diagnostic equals 163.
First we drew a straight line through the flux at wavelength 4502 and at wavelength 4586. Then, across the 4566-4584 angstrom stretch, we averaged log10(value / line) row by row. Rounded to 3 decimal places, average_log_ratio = 0.000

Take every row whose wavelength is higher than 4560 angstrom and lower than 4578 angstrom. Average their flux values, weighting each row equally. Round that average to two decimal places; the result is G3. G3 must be 5.45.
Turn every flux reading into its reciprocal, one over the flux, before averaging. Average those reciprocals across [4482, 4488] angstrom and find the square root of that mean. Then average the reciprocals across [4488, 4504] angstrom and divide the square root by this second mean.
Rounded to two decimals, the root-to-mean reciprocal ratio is 2.33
